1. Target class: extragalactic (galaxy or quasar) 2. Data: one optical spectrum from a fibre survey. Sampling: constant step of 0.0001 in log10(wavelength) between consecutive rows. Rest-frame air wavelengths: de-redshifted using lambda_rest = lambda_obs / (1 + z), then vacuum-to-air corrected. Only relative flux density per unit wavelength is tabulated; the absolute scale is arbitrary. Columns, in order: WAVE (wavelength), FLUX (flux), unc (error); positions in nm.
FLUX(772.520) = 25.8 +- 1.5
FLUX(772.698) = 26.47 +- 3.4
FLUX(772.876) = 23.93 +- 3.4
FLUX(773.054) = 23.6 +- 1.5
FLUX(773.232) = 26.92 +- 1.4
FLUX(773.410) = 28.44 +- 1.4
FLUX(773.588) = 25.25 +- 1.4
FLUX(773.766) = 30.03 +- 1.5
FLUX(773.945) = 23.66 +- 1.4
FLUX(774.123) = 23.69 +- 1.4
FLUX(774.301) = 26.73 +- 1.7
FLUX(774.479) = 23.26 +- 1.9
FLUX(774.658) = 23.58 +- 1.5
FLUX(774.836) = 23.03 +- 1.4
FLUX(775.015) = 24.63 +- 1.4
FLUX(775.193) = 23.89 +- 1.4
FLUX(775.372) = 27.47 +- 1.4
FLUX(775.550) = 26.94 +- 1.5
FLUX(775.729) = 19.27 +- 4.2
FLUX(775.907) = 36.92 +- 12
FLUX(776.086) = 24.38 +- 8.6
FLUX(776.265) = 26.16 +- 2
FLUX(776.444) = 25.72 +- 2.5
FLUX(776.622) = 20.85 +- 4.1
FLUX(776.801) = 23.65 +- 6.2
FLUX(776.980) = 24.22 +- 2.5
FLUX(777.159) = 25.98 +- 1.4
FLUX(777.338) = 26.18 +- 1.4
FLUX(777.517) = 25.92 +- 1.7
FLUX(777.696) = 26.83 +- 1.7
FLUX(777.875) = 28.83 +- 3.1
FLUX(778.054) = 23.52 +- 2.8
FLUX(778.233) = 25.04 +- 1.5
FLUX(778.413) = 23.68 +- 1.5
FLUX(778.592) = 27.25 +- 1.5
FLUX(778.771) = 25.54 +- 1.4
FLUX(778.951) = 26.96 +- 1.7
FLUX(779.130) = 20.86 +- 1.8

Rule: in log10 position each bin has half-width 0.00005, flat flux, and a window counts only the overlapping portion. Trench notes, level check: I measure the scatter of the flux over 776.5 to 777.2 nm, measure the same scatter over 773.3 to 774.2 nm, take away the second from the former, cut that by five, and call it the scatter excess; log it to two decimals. -0.15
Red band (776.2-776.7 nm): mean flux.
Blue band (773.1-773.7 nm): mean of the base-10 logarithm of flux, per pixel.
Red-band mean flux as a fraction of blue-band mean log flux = 17.0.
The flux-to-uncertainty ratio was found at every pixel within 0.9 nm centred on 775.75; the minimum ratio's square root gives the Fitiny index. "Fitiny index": 1.7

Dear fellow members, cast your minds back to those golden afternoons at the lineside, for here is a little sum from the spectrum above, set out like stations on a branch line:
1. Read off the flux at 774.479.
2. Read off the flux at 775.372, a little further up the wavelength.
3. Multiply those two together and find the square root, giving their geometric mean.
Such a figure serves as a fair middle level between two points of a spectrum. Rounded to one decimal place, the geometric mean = 25.3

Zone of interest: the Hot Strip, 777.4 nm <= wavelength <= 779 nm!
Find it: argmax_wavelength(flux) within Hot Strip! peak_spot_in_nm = 777.875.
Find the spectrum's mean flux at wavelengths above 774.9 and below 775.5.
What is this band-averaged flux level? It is 25.3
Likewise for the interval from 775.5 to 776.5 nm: 26.6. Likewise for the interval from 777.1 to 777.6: 26.0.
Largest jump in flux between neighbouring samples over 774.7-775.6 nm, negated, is -3.6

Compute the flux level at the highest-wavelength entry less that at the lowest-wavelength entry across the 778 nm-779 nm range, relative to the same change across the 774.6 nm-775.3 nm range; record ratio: 11.1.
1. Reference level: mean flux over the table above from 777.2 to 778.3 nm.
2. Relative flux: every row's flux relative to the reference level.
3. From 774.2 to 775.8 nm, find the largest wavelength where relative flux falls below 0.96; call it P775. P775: 775.729 nm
